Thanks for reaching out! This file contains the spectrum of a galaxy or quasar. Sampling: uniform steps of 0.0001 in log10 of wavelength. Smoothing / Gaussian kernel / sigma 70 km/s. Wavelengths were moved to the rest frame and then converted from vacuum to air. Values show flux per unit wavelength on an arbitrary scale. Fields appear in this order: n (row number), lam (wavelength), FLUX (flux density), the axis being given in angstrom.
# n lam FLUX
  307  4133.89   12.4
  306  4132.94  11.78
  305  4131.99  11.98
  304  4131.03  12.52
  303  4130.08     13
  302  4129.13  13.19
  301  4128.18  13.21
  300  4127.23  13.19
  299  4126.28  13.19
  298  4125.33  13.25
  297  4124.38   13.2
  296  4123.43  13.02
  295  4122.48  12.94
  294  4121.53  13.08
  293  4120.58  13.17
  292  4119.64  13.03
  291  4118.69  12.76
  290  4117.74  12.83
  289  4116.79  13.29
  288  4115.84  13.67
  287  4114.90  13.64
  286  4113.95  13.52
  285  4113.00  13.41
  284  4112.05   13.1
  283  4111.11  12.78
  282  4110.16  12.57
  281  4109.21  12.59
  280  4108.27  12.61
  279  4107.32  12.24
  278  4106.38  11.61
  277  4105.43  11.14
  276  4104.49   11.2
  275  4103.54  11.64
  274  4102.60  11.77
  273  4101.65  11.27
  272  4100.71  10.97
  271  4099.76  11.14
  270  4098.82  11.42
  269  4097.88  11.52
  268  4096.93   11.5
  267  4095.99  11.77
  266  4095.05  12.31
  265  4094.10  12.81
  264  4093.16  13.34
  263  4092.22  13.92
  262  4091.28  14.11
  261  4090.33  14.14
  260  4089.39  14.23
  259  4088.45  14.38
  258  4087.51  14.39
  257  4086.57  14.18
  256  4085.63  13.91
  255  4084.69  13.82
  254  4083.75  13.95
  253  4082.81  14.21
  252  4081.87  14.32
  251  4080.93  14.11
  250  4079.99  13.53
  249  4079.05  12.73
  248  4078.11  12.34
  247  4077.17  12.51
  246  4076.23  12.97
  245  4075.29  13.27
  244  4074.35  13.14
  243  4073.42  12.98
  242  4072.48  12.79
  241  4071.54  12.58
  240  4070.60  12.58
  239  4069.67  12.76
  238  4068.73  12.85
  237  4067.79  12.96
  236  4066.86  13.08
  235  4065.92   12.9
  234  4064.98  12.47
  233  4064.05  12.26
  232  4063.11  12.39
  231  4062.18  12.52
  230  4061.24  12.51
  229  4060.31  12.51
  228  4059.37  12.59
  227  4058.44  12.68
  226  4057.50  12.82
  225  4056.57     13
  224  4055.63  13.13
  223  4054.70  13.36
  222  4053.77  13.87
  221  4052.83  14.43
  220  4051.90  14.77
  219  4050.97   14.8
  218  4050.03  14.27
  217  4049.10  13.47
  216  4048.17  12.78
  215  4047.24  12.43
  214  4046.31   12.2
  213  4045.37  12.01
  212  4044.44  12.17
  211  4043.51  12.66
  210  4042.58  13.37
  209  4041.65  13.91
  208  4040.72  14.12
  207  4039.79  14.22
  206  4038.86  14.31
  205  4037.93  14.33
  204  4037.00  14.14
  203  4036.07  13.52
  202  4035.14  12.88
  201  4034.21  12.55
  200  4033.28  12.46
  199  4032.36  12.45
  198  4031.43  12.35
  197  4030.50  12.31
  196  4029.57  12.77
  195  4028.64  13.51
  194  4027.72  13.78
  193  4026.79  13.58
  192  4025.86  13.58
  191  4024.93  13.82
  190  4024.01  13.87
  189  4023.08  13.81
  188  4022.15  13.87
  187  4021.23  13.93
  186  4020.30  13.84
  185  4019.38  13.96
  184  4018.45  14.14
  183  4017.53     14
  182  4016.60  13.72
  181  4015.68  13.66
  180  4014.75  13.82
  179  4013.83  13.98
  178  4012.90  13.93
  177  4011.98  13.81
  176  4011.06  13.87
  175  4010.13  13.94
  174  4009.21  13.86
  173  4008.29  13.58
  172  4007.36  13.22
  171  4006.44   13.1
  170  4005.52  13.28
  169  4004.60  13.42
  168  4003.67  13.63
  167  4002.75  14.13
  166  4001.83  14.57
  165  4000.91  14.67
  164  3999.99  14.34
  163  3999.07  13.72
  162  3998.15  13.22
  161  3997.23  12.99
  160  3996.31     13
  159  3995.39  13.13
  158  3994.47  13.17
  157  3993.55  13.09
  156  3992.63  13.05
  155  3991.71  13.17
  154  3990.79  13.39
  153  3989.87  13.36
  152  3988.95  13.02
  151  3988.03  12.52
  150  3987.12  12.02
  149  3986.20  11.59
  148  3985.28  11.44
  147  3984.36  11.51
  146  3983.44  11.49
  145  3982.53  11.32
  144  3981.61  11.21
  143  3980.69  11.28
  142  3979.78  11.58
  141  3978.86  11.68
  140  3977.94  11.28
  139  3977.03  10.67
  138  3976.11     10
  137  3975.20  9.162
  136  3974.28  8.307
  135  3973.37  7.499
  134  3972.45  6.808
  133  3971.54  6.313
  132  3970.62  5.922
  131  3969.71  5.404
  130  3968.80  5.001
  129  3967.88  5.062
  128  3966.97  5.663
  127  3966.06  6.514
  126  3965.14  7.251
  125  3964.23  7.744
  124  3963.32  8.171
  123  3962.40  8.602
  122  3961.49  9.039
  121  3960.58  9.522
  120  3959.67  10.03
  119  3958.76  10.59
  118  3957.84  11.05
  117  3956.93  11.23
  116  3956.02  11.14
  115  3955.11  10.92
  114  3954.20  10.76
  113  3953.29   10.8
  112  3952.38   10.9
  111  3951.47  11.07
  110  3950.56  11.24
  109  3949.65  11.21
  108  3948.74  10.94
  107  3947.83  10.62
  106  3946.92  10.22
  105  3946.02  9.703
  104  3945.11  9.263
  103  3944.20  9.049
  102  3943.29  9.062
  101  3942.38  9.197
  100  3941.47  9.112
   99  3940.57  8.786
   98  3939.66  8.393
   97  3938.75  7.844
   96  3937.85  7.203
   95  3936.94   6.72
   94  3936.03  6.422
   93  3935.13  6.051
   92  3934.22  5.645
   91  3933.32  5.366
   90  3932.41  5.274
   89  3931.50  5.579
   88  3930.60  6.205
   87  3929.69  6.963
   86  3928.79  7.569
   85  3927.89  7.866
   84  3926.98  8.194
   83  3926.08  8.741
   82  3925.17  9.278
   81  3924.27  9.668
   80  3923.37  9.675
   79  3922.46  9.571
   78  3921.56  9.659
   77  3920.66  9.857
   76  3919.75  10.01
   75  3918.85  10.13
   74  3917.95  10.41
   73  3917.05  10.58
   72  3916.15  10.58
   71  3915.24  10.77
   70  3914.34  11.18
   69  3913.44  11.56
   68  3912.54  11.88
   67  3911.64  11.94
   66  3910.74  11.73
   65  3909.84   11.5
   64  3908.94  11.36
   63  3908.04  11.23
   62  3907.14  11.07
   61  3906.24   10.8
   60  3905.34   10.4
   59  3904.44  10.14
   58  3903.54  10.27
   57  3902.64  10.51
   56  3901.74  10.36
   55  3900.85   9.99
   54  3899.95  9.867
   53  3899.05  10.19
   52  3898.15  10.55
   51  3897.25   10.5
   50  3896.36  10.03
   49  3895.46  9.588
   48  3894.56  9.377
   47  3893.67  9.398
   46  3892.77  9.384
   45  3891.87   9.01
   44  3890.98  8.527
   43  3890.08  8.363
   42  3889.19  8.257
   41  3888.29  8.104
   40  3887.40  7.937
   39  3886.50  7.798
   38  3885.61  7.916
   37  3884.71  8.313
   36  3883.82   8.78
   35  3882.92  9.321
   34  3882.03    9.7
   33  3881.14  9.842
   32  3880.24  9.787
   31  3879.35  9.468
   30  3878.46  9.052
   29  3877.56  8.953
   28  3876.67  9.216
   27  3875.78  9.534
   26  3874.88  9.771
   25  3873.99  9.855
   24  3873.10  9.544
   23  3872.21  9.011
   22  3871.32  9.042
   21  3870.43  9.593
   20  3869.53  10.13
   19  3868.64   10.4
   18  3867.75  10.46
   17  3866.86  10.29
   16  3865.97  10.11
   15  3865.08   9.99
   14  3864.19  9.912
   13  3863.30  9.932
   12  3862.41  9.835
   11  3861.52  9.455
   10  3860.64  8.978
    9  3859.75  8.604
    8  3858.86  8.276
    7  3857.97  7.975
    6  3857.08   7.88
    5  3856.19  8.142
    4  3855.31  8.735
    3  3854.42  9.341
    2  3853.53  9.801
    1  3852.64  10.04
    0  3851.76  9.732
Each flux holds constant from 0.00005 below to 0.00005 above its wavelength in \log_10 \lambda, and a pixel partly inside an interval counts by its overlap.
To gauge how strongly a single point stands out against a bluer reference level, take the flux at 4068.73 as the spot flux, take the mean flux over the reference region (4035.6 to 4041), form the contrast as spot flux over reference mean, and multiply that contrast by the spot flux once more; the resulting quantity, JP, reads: 11.7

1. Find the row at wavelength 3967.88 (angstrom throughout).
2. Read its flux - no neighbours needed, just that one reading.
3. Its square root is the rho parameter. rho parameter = 2.25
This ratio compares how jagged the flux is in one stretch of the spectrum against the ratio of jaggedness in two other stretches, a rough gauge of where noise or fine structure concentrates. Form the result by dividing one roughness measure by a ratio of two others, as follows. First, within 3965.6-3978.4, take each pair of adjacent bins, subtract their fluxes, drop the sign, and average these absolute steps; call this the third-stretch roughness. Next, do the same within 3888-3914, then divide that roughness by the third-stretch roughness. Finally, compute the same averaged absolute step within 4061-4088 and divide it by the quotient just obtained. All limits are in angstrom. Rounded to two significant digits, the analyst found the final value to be 0.59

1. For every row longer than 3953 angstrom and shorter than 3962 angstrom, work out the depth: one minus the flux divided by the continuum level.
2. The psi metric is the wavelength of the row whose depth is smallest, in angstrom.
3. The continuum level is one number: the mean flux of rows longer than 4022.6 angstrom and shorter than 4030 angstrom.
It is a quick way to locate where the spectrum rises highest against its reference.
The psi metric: 3956.93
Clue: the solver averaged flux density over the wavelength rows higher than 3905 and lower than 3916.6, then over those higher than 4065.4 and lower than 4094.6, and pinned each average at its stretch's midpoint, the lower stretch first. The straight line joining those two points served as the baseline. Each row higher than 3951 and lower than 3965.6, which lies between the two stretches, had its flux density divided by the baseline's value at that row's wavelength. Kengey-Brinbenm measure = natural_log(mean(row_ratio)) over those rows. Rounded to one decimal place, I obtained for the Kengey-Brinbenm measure -0.2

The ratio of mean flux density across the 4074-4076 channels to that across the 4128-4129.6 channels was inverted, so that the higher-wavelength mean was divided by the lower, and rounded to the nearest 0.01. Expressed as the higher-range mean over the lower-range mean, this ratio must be 1.00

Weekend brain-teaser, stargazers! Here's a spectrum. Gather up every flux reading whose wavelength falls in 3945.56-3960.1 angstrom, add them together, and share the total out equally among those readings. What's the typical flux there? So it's 10.8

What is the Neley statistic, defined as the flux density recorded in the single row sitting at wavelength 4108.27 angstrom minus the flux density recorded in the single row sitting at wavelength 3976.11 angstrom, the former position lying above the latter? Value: 2.6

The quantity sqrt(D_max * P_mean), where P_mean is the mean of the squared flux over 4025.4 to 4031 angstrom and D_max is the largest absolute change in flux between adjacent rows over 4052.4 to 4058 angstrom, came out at 10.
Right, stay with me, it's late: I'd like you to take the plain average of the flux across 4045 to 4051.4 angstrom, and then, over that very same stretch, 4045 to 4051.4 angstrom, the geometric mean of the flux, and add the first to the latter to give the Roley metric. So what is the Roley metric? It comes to 26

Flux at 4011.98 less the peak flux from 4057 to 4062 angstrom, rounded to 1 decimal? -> 1.0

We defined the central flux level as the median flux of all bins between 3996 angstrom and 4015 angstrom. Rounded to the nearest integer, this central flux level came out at 14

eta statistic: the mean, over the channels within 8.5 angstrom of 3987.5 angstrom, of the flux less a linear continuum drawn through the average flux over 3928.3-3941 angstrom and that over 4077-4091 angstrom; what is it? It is 3.1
